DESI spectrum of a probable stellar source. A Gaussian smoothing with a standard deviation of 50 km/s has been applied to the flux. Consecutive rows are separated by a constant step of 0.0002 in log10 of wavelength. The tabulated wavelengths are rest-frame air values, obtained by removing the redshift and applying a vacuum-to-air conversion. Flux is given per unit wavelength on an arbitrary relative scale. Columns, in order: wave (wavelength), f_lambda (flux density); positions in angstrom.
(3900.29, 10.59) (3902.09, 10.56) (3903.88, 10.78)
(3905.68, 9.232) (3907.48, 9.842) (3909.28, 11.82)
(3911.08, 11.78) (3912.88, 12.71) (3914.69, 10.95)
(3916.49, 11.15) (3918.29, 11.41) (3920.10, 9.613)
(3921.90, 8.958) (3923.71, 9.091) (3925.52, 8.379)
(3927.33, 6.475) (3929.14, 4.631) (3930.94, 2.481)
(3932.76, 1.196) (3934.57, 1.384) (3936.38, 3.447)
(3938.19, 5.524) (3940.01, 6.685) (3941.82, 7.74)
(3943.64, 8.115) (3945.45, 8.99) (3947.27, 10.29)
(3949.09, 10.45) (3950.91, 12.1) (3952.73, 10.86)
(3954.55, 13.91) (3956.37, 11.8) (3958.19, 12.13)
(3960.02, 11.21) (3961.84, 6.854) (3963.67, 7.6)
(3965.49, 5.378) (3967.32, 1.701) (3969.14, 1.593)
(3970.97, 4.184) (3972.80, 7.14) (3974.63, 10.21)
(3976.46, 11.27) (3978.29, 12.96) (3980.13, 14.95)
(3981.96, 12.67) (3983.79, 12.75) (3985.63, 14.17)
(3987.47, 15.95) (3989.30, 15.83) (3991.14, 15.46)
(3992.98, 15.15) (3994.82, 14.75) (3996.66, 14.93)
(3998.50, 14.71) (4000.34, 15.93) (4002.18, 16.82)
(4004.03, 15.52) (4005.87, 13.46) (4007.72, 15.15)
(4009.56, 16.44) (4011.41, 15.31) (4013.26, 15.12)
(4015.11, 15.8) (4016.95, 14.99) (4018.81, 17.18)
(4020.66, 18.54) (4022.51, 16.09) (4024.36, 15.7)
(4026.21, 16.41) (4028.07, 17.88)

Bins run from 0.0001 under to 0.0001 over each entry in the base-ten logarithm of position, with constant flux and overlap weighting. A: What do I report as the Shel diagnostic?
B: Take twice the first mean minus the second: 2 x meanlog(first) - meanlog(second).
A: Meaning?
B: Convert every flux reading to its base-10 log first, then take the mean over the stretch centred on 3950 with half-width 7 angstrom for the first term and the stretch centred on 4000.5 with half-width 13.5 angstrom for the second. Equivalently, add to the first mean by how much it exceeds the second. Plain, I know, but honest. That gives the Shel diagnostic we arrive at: 0.87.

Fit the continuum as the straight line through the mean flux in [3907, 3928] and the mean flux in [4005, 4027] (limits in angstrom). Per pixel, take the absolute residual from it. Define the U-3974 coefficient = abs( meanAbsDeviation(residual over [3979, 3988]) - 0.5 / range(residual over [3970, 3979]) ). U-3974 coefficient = 0.35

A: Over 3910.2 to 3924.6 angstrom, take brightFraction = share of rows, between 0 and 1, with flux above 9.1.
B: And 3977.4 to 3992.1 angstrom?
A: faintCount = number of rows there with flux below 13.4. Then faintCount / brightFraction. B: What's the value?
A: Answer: 4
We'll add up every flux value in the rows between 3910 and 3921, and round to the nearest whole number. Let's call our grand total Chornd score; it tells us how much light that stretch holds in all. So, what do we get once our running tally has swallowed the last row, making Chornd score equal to 68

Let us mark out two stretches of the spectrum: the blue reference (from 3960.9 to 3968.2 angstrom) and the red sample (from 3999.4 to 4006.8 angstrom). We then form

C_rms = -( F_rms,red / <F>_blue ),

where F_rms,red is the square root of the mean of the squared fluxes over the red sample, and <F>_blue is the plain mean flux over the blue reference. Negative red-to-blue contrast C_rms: -2.9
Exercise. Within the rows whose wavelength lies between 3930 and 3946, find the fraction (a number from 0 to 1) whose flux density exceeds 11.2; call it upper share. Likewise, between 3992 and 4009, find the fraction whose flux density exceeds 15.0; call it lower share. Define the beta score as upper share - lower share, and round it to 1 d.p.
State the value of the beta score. -0.6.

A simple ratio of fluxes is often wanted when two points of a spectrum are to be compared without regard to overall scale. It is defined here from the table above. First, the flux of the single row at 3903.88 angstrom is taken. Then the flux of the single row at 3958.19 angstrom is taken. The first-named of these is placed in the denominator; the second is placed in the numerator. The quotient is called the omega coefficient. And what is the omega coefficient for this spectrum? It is 1.1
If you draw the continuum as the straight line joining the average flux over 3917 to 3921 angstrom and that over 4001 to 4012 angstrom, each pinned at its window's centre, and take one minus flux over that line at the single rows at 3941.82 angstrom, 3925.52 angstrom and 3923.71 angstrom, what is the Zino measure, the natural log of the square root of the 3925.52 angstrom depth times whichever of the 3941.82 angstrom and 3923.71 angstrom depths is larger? -1.3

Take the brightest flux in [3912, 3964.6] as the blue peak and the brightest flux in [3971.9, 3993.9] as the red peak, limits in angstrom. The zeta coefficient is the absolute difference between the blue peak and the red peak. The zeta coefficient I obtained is 2.0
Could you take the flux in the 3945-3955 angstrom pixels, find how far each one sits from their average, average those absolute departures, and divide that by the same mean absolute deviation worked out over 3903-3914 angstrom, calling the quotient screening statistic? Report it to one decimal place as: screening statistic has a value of 1.2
